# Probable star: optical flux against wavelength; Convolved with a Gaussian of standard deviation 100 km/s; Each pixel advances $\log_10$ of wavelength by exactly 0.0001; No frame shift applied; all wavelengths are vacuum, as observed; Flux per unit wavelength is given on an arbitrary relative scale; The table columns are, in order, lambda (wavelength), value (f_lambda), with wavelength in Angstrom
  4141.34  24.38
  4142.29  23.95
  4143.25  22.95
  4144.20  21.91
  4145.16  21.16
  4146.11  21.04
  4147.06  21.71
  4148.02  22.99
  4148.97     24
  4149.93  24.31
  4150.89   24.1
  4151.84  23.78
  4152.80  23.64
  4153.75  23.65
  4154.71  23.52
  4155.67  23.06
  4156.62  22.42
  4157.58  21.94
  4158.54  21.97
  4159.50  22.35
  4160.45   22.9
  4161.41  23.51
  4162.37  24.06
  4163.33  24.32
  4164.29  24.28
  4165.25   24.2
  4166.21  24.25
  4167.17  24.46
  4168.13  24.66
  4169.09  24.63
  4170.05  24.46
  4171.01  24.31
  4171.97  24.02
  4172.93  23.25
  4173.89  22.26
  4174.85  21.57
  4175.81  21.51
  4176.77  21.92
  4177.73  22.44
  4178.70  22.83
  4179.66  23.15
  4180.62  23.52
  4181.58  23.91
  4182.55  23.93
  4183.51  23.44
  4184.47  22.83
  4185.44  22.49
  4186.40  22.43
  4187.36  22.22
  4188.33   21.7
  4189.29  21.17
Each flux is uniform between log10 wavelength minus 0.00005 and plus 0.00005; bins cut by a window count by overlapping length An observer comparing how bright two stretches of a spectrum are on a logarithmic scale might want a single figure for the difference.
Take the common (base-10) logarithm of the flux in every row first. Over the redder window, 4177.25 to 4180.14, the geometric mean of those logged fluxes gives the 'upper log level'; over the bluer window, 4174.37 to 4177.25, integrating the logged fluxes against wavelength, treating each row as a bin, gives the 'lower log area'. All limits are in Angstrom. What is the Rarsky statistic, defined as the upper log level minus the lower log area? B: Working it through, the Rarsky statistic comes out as -2.50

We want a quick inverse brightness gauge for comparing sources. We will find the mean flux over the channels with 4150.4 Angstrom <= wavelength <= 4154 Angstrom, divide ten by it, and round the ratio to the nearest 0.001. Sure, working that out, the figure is 0.420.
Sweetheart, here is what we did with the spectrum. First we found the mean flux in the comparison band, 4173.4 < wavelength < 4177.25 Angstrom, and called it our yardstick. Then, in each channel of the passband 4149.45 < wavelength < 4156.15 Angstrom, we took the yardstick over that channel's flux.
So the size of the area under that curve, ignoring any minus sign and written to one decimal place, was 6.2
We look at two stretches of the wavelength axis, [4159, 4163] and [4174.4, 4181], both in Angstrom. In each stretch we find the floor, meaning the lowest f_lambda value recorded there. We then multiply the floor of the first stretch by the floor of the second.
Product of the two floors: 481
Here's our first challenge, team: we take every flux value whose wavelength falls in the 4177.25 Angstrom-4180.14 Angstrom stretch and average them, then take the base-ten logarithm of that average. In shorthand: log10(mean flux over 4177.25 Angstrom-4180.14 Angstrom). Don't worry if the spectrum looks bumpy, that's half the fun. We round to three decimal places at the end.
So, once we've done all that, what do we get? 1.358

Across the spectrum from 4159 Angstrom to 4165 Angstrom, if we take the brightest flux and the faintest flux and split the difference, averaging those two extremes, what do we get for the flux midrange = 23.3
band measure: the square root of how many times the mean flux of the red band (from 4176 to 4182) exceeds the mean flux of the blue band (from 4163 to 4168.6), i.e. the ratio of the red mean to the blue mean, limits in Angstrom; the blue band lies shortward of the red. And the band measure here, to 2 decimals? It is 0.97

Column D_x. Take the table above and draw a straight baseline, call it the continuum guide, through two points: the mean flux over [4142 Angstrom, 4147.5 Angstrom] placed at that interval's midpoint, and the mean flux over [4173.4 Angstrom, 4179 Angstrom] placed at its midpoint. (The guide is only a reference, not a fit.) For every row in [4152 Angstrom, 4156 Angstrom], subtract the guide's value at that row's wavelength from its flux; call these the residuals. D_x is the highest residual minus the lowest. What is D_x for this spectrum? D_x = 0.59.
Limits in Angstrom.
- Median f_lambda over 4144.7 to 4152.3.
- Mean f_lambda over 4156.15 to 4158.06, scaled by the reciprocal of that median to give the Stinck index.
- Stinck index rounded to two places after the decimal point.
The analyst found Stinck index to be 0.95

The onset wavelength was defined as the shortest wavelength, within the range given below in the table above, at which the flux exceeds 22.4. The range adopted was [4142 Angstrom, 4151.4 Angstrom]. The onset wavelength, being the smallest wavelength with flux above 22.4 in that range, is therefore 4142.29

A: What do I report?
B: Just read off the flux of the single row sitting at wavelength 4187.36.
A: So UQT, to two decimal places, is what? 22.22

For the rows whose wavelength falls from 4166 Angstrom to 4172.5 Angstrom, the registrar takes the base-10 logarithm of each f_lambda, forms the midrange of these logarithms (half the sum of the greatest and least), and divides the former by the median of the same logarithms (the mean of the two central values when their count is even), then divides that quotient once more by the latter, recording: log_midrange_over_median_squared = 0.719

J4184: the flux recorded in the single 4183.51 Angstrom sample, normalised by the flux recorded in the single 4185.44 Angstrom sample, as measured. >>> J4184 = 1.04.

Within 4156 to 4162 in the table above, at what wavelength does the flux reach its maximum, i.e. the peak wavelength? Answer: 4161.41 Angstrom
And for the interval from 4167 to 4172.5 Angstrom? 4168.13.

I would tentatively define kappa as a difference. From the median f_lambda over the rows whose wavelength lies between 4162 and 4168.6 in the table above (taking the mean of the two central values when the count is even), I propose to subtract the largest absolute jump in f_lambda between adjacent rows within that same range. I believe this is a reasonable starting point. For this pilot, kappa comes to 24.0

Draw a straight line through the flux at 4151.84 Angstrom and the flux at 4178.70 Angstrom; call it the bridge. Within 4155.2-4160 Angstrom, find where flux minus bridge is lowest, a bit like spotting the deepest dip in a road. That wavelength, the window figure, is 4157.58 Angstrom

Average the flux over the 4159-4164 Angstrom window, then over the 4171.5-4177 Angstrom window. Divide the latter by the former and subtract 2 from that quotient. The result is -1.04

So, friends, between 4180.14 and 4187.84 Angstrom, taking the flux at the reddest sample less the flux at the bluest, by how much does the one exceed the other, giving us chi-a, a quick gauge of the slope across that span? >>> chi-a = -1.3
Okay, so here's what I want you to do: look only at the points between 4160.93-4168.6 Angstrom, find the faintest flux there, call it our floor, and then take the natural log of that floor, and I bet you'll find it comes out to 3.157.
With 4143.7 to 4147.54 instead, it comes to 3.046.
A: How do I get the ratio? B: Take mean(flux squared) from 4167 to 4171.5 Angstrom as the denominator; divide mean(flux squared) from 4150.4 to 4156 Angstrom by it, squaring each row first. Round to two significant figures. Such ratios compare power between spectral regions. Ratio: 0.93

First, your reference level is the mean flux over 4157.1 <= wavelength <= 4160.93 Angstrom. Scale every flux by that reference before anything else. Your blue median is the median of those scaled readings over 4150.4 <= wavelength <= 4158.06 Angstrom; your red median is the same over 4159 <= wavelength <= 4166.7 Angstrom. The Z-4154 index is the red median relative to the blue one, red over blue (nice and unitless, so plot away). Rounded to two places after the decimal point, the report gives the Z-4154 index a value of 1.02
